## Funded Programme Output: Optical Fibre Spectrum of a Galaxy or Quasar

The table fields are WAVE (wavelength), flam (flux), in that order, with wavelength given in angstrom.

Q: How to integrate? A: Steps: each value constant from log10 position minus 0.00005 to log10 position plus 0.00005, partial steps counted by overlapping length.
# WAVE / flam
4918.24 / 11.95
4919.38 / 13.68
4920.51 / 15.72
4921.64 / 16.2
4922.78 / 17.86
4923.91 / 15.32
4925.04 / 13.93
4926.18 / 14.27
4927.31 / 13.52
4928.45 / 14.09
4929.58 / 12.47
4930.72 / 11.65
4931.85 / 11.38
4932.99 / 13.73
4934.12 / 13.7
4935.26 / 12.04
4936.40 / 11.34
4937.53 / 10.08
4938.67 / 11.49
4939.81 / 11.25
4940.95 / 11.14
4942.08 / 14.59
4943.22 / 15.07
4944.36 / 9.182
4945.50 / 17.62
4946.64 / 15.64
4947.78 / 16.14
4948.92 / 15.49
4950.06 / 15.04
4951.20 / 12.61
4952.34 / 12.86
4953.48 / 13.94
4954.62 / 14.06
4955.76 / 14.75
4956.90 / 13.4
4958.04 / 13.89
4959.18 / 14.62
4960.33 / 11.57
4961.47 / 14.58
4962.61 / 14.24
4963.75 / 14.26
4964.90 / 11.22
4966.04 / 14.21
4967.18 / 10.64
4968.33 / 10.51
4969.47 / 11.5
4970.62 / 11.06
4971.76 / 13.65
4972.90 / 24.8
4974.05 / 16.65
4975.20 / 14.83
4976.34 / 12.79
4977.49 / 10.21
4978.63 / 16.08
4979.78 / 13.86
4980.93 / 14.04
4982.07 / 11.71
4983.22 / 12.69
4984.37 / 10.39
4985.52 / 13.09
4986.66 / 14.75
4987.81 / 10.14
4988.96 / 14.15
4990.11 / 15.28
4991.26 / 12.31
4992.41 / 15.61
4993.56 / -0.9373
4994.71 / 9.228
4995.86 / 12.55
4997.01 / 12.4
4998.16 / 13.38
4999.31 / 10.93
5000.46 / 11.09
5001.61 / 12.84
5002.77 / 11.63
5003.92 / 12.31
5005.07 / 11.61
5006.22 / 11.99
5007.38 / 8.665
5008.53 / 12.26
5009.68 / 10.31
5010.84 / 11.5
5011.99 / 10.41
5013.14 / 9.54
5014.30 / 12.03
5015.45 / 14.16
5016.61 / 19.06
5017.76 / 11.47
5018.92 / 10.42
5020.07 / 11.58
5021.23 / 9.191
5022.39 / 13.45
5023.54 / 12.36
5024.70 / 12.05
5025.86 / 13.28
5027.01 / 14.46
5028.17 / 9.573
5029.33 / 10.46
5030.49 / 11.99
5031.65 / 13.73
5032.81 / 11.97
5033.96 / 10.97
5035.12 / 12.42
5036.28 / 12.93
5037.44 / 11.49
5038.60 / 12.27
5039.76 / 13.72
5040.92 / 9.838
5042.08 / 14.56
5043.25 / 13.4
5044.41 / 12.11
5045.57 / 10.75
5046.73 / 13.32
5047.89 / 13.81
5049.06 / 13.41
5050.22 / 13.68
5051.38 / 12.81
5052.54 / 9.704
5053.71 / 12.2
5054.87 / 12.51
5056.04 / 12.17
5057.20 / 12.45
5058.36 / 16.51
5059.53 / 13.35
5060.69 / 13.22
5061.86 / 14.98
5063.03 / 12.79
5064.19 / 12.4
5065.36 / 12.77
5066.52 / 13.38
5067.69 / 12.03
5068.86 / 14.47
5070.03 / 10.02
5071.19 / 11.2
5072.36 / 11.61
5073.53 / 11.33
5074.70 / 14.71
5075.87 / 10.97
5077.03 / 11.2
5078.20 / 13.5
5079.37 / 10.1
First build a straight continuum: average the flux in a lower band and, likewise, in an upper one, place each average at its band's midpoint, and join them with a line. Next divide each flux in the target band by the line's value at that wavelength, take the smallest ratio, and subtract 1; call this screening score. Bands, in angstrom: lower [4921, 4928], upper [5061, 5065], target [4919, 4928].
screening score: -0.11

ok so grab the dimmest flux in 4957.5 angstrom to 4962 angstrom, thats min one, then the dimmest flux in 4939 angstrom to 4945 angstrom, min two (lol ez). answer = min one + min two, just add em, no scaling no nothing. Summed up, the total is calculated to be 20.8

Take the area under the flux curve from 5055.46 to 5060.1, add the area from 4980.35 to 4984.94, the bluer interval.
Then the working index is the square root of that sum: 10.9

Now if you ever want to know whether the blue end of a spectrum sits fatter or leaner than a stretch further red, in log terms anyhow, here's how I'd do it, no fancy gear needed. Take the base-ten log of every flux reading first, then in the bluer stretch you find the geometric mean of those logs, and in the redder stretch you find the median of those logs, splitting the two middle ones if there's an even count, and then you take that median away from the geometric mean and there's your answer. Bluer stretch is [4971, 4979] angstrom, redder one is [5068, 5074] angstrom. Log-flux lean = 0.118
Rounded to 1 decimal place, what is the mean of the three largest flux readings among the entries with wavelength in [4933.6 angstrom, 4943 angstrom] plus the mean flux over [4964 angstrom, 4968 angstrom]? 25.5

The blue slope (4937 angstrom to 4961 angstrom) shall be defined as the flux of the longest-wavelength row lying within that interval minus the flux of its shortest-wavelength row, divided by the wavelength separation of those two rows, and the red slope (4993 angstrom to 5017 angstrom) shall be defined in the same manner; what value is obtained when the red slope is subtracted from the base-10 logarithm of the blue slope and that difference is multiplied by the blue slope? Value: -0.13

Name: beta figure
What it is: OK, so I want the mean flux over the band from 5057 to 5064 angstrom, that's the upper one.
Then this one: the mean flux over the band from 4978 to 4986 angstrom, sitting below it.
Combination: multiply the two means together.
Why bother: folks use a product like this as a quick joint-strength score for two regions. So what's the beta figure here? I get 182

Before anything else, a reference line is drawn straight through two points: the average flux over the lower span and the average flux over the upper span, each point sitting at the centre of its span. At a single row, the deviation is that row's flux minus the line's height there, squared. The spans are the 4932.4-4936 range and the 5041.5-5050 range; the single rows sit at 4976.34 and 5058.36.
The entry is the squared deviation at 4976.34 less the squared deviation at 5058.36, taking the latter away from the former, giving -12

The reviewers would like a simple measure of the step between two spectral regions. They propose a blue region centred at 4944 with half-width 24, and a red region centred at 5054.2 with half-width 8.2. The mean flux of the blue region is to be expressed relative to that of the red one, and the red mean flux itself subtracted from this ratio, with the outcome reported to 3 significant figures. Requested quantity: -12.1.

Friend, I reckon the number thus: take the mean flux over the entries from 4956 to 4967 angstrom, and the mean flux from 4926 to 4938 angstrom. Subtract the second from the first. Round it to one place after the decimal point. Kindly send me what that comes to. 1.0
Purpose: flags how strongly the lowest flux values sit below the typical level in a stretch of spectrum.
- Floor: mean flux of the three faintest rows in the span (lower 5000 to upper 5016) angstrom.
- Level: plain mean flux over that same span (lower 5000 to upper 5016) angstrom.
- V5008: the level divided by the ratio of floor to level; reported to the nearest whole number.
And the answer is 14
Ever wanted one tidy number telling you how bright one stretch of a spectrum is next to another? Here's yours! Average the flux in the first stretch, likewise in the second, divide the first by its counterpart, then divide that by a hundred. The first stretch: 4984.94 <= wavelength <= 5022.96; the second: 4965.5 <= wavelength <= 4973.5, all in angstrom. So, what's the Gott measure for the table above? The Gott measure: 0.0085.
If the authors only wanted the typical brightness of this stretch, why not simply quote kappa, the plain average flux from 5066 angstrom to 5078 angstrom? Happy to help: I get 12.1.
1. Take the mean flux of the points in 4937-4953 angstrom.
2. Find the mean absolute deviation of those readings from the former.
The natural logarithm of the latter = 0.79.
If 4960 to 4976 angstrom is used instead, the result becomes 0.87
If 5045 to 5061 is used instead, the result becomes 0.05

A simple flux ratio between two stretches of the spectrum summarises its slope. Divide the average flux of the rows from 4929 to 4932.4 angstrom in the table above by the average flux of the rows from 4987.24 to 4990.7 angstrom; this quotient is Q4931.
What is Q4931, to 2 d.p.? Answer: 0.90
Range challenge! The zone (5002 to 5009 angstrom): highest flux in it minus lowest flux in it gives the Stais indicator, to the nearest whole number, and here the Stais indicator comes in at 4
